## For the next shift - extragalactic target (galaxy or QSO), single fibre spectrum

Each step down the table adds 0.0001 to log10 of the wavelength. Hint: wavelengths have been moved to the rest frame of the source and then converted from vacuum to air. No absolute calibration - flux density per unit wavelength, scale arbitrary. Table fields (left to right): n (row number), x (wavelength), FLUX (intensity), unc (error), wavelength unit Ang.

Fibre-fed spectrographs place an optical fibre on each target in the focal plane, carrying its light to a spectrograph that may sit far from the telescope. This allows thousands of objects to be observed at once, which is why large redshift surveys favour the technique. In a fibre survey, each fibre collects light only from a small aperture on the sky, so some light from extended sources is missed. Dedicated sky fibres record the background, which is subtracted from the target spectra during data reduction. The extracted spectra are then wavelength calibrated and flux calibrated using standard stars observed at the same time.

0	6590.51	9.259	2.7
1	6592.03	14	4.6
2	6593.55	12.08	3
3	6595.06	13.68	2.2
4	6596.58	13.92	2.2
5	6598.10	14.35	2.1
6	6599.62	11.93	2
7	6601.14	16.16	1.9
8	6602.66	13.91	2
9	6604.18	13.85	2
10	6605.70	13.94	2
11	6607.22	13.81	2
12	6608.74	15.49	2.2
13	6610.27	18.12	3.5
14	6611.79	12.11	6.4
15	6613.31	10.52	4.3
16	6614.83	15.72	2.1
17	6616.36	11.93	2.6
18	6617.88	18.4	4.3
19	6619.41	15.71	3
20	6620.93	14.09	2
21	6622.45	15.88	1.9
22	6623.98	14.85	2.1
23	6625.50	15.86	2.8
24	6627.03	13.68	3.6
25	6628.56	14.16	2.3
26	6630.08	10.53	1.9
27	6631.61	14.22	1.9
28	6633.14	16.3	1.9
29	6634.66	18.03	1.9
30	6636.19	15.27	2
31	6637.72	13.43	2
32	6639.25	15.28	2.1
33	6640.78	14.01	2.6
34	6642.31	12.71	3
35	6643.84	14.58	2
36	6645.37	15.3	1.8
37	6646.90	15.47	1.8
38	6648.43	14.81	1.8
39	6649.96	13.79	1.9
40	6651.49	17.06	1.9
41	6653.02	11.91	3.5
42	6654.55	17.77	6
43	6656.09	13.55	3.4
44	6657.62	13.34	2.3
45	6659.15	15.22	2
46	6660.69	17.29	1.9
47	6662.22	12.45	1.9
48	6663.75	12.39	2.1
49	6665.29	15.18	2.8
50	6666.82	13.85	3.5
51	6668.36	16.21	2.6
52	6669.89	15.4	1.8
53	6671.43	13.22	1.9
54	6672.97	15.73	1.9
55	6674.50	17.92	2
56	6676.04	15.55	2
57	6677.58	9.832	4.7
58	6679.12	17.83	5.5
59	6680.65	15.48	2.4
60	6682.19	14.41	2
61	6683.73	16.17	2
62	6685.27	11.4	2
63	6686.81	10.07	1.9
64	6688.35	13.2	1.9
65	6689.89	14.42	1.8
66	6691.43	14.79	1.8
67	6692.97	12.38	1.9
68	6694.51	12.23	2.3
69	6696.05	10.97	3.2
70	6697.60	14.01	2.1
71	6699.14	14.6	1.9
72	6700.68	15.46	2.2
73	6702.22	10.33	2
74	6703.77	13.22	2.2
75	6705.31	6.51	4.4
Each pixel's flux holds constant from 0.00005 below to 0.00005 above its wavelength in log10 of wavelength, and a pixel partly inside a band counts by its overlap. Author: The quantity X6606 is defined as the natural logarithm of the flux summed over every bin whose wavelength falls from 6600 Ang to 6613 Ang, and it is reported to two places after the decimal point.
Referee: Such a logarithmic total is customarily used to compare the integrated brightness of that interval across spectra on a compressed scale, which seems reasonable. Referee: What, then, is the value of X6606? 4.77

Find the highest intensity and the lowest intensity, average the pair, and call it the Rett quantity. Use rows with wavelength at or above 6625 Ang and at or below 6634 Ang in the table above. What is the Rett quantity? 13.4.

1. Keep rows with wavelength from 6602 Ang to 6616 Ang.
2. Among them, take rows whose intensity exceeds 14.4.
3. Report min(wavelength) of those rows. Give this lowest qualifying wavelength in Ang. 6608.74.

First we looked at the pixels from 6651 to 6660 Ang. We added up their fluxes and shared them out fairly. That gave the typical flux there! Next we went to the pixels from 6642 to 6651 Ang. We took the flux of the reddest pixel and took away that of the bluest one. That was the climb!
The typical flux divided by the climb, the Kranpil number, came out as 14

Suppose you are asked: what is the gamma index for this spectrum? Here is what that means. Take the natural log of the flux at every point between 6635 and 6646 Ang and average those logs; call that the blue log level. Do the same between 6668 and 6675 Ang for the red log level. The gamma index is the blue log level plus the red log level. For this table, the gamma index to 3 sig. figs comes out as 5.41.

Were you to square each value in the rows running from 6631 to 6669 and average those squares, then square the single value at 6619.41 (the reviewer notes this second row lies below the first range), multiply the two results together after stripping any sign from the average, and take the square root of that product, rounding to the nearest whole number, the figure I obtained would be 234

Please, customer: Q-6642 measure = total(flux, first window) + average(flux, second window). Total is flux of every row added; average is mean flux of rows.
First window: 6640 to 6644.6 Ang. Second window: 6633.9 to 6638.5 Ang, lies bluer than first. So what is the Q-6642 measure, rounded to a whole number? 57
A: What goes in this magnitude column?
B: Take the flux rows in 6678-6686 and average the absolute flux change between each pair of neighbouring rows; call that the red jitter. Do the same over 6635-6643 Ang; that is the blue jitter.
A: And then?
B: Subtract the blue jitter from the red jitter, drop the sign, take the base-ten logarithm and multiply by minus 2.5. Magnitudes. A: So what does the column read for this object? 0.1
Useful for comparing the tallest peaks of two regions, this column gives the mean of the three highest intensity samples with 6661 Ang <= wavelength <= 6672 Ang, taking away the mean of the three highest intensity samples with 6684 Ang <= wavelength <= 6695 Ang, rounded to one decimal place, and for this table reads 1.5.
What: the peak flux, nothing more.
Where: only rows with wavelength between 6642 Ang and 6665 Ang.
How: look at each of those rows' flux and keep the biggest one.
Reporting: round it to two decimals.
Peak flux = 17.77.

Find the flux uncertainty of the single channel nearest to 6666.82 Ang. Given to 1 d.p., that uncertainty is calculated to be 3.5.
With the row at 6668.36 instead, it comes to 2.6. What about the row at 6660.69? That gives 1.9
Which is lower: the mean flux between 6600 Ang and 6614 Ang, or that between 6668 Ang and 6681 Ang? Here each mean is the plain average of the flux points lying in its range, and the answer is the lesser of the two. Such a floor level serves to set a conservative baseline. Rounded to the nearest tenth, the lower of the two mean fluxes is 14.2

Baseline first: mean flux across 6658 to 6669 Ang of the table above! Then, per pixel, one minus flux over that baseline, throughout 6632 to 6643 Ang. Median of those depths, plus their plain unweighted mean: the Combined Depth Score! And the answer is -0.07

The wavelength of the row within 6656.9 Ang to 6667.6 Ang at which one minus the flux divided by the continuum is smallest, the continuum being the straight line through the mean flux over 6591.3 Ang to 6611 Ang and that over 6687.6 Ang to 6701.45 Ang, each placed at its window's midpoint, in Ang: 6660.69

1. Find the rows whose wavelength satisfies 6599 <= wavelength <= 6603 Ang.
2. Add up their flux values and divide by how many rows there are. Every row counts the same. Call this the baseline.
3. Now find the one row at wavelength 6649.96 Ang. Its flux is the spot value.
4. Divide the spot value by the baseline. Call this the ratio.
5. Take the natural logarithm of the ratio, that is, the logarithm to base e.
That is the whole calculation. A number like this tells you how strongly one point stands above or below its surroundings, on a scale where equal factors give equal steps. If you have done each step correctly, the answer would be -0.02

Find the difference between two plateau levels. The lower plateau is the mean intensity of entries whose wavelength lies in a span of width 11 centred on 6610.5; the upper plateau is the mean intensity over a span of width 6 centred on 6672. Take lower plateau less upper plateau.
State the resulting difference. -1.3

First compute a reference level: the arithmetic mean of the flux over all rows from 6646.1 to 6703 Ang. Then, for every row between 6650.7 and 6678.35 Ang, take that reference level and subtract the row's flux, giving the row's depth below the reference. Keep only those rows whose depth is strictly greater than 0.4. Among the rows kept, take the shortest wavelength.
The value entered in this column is 6653.02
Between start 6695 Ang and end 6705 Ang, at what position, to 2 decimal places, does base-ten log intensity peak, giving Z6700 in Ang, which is 6700.68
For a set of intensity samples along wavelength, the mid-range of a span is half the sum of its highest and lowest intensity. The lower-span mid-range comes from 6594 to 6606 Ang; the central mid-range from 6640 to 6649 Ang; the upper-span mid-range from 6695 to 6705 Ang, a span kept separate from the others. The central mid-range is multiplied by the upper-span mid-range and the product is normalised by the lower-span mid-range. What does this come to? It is 12.9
